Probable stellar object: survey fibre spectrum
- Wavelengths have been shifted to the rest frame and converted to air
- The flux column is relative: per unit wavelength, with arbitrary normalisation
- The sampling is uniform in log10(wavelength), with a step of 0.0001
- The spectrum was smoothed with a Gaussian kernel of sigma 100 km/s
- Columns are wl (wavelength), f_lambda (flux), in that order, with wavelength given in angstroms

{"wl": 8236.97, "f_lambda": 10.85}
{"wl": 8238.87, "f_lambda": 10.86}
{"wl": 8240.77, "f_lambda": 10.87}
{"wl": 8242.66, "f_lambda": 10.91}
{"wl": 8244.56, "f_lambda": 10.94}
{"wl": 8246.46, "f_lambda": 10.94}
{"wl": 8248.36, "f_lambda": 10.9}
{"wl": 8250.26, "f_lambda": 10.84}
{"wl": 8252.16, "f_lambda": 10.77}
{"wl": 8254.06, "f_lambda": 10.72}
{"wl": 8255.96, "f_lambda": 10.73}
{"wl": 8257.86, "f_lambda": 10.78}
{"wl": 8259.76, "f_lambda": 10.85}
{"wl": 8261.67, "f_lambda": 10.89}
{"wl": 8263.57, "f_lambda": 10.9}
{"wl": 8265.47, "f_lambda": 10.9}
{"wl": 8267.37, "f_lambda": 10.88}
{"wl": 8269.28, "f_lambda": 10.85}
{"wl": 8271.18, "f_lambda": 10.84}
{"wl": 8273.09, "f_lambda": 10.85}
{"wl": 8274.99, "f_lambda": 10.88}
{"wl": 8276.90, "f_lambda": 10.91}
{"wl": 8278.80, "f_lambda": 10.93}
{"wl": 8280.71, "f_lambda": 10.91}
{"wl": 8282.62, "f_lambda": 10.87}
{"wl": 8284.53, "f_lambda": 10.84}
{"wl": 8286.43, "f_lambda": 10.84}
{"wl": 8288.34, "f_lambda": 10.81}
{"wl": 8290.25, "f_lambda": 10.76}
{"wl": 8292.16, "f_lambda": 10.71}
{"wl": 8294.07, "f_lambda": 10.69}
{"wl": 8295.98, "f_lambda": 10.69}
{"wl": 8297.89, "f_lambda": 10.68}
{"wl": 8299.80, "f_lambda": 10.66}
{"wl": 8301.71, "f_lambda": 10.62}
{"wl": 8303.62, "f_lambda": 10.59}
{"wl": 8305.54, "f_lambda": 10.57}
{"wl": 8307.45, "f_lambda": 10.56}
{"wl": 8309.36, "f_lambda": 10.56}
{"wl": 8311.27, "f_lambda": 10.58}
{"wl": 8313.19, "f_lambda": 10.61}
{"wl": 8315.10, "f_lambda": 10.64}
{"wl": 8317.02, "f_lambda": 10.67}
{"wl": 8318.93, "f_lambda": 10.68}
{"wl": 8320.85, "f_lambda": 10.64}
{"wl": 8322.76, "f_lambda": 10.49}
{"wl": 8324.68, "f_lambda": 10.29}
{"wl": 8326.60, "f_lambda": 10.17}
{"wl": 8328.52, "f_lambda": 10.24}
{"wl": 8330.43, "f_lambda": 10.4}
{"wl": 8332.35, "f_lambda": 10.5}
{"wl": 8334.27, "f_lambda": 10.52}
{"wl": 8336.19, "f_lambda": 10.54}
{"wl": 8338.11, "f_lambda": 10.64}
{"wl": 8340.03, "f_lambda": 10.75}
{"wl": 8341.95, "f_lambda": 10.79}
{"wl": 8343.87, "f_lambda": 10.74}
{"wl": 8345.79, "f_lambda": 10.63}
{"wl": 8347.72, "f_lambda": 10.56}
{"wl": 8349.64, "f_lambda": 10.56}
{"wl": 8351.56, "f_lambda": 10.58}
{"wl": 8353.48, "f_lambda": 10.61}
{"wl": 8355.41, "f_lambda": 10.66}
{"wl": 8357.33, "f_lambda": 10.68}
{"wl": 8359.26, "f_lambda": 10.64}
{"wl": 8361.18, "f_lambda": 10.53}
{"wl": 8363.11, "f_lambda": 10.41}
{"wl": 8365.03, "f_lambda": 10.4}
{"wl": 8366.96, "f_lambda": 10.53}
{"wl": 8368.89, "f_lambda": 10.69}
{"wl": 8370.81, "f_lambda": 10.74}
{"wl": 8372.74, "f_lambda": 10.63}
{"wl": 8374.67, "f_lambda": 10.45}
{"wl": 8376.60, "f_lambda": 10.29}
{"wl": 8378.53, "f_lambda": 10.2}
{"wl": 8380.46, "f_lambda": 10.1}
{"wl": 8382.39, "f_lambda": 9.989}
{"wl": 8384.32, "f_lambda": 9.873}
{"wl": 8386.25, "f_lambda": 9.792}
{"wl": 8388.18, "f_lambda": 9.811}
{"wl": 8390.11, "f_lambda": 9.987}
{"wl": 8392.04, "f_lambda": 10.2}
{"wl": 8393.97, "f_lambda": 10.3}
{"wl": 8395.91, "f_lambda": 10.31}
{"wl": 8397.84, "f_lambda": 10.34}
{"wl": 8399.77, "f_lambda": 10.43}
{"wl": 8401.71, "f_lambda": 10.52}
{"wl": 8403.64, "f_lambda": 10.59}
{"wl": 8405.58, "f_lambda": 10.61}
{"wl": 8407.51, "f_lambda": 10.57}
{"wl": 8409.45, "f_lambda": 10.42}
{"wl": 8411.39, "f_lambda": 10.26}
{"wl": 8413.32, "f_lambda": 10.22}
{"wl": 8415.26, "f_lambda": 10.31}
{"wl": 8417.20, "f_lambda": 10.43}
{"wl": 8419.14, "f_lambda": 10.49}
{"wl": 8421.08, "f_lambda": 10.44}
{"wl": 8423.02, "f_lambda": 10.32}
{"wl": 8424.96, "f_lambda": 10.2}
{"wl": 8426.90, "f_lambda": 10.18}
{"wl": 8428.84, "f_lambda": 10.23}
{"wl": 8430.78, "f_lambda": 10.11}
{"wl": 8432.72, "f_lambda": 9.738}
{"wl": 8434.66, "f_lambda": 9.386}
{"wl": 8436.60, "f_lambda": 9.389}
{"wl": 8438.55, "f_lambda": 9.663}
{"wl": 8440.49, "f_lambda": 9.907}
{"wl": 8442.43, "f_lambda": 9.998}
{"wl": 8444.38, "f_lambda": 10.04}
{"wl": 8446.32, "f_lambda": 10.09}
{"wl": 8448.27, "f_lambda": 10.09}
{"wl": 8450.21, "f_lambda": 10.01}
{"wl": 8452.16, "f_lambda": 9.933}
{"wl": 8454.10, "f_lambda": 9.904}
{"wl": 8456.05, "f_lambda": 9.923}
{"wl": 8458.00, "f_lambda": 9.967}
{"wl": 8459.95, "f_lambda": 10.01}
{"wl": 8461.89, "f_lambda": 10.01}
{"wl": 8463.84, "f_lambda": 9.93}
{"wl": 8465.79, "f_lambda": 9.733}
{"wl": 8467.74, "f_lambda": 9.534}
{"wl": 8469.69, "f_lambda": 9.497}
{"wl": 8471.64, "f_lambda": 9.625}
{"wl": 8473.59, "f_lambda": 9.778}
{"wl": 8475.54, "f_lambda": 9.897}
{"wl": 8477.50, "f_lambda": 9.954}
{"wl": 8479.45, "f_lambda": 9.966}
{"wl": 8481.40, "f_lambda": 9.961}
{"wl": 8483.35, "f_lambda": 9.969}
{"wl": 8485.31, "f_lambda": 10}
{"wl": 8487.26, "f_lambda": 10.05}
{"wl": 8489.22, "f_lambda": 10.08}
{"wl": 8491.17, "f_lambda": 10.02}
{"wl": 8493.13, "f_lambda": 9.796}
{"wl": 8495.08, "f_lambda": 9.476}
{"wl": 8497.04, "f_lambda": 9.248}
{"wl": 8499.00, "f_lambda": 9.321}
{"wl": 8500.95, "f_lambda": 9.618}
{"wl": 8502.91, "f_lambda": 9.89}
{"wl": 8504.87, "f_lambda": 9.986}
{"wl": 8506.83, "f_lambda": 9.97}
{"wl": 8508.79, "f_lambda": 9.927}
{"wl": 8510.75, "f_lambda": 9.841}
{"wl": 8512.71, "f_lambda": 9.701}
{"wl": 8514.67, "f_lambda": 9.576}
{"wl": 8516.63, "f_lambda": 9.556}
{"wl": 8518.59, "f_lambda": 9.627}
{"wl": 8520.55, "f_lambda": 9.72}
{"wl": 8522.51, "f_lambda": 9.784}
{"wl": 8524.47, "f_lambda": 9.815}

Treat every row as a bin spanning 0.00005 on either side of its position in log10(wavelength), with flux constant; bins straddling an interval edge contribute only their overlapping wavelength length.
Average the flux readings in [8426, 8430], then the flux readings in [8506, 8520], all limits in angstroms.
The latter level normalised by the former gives 0.955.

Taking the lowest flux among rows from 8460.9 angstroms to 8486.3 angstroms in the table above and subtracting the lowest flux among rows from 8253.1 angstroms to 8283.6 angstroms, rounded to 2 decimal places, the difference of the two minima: -1.22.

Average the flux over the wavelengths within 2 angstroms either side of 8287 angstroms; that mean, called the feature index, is 10.8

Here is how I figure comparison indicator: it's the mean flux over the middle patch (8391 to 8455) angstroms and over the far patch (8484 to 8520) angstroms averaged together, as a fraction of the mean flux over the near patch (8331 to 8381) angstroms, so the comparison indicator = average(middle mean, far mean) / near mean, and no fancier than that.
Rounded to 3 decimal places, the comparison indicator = 0.944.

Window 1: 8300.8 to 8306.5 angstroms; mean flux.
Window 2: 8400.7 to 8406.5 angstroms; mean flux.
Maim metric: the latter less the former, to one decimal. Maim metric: 0.0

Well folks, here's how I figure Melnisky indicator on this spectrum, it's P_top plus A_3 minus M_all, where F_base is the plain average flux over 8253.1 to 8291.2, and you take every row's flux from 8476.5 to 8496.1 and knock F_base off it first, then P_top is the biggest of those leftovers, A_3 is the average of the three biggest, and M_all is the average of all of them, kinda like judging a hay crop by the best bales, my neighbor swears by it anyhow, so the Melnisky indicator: -0.64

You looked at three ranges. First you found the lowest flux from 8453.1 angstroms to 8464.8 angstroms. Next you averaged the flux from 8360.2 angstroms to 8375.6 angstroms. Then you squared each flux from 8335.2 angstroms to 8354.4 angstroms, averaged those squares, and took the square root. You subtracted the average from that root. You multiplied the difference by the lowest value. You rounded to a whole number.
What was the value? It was 1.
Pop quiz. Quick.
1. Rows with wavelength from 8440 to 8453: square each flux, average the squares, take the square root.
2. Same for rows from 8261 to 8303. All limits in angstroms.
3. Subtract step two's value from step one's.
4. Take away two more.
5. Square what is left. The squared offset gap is 7.9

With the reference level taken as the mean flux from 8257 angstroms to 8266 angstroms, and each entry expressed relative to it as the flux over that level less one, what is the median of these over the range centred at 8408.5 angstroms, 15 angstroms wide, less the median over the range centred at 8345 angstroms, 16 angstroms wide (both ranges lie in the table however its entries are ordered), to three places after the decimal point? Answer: -0.015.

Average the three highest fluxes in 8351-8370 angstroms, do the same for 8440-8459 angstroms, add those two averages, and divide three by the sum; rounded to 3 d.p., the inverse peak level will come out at 0.145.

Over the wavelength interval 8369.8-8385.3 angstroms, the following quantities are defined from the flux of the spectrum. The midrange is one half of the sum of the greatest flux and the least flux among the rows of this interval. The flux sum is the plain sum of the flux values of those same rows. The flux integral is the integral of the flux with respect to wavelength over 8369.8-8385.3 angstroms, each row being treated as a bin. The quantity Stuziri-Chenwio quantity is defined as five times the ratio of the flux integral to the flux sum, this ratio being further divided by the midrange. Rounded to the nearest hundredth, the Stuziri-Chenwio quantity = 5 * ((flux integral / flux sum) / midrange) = 0.94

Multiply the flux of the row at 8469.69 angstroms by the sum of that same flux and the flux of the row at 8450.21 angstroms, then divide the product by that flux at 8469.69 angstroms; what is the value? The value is 19.5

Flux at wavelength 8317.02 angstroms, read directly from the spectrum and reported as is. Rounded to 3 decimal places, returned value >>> 10.670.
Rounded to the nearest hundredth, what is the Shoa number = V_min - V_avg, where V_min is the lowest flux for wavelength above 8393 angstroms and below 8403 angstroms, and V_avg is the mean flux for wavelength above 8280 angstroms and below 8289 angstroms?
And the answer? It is -0.55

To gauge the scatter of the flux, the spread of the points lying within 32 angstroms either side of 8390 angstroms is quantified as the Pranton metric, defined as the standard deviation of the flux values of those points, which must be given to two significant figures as 0.25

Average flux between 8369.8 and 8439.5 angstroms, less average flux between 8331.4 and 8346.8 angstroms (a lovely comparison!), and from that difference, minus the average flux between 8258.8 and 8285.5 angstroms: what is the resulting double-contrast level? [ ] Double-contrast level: -11.3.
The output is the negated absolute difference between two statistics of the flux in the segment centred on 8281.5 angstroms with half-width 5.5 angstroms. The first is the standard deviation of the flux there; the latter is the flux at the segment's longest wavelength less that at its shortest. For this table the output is -0.11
